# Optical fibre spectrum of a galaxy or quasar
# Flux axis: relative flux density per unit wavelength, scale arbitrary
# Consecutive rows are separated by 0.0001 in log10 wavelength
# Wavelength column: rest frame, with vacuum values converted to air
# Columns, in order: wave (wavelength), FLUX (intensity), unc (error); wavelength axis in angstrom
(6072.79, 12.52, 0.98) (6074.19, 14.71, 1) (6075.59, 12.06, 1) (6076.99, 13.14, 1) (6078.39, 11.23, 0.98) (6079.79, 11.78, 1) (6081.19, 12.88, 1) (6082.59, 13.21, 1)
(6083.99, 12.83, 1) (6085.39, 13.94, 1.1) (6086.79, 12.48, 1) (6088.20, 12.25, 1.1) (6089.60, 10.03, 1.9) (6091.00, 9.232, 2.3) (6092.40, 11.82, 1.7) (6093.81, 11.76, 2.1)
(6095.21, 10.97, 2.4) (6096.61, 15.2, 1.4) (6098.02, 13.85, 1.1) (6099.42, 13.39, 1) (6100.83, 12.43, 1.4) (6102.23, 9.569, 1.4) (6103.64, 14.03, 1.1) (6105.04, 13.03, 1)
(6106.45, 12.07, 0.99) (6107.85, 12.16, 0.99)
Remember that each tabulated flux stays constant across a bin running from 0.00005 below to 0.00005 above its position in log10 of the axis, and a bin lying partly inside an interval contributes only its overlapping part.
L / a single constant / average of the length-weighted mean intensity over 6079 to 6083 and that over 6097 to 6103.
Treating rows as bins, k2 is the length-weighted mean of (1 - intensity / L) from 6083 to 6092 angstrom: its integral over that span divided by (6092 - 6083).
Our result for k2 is 0.053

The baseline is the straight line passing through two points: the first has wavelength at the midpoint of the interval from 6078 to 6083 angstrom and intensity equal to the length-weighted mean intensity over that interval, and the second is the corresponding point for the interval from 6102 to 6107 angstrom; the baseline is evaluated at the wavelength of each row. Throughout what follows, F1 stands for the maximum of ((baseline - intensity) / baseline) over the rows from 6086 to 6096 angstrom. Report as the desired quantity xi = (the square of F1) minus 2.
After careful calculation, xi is -1.94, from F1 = 0.25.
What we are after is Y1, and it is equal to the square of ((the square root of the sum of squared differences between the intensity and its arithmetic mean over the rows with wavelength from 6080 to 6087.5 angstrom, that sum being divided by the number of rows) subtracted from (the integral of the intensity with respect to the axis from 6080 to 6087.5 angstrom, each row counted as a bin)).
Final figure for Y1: 9375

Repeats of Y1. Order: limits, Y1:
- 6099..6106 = 7305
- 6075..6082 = 7214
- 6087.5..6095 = 6639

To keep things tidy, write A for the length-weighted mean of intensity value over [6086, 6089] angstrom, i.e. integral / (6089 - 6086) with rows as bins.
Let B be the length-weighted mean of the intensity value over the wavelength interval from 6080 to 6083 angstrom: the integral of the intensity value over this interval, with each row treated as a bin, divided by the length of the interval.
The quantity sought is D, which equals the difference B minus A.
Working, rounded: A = 12.3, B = 12.8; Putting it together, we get 0.5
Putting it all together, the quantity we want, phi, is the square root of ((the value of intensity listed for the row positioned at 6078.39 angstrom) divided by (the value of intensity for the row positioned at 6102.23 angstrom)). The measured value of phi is 1.08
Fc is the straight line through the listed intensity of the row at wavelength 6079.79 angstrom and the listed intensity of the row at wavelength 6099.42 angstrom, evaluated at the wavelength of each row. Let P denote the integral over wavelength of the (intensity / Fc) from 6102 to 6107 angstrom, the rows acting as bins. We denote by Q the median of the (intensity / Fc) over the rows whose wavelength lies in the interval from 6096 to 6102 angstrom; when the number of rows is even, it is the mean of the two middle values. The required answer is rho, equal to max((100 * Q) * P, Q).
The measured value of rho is 459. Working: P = 4.5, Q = 1.02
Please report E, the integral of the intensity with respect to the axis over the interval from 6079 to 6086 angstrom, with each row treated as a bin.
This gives 90.3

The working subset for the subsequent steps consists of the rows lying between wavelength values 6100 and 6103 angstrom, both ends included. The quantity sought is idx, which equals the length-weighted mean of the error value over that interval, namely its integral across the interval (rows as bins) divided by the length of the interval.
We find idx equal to 1.4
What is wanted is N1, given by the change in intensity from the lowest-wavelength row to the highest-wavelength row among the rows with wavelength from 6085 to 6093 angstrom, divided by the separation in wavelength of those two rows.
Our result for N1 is -0.30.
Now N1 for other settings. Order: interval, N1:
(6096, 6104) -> -0.17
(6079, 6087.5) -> 0.10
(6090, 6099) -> 0.66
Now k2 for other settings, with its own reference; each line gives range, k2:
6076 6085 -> -0.003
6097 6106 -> -0.022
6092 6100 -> -0.028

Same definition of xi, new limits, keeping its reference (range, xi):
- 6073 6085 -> -1.99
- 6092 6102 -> -1.99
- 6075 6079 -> -1.99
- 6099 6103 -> -1.95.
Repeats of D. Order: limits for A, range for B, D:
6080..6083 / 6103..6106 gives 0.6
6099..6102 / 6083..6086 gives 1.0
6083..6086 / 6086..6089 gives -1.0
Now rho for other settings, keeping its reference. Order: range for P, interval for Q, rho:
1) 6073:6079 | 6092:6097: 613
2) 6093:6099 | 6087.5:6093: 509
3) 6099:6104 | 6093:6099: 438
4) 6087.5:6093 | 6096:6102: 482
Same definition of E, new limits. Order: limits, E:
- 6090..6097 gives 81.0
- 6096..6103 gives 90.0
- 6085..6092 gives 80.4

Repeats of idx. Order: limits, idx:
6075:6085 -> 1.0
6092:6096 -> 2.1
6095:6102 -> 1.4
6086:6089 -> 1.1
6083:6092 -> 1.4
